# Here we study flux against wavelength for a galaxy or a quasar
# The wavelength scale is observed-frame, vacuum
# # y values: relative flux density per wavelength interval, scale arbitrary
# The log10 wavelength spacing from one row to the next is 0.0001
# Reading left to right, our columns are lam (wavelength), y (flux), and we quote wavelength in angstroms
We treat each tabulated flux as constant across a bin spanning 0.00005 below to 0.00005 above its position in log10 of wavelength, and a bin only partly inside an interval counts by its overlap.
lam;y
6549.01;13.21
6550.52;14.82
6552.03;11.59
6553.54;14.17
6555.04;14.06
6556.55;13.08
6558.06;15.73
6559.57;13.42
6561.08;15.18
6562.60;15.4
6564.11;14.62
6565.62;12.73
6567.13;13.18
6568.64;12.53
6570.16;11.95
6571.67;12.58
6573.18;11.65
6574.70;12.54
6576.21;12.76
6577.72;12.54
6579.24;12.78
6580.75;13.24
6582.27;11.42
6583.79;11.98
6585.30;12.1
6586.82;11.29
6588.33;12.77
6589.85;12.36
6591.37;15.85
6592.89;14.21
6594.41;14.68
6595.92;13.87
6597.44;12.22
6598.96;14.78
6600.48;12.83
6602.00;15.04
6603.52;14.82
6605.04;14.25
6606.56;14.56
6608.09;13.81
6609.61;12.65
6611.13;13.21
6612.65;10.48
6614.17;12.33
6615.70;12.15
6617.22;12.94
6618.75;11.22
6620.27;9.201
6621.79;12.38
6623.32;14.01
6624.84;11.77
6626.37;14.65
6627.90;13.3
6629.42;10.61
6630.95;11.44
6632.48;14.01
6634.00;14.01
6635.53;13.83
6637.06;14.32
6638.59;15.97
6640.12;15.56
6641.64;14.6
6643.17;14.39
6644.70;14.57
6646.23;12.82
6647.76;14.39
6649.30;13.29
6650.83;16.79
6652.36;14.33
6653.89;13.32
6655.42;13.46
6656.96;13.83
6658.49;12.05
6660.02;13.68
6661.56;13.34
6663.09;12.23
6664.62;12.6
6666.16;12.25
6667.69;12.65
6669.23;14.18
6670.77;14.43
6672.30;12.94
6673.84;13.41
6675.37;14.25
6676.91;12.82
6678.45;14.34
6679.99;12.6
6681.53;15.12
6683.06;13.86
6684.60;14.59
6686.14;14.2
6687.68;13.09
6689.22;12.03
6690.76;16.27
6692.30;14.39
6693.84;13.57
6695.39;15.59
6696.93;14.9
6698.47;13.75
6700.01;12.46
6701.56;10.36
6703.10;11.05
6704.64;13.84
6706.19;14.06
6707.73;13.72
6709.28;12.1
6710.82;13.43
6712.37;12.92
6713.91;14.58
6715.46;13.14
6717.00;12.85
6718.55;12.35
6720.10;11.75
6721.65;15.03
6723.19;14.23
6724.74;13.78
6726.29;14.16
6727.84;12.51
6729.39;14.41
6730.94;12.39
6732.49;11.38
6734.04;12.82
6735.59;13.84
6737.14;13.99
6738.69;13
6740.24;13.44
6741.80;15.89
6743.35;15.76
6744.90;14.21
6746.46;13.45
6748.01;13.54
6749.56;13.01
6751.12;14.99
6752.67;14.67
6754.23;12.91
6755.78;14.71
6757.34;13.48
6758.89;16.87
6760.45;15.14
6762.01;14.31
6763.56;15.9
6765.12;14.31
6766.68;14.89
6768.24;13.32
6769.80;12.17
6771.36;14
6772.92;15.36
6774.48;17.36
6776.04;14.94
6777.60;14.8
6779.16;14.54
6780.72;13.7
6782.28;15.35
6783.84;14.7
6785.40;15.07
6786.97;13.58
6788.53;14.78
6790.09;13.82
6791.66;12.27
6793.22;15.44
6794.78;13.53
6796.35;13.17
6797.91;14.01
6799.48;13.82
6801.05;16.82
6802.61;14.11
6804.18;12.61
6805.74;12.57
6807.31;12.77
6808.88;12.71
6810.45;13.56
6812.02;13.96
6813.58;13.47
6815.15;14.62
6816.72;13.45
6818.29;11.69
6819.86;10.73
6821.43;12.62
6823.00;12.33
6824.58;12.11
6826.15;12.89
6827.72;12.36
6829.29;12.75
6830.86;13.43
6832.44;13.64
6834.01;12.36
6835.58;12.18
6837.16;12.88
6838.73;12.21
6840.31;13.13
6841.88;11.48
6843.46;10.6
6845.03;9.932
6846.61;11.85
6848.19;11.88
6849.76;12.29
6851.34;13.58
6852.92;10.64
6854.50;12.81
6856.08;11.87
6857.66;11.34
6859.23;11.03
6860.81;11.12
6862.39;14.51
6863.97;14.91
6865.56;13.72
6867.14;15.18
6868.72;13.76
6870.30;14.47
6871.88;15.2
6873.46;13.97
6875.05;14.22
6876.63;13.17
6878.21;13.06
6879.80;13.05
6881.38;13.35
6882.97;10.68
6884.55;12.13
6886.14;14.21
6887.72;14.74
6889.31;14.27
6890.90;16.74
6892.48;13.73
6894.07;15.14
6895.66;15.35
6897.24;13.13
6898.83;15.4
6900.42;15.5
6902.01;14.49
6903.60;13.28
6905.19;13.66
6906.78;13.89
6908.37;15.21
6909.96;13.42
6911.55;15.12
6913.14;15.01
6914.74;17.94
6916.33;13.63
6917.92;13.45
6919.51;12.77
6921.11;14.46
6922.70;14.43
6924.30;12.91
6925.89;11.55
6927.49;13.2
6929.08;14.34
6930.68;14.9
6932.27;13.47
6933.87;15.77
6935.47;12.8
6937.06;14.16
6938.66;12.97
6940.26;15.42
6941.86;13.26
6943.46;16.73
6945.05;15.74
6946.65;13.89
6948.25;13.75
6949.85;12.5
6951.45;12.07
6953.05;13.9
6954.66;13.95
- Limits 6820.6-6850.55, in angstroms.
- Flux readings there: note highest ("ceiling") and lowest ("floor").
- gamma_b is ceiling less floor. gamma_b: 3.7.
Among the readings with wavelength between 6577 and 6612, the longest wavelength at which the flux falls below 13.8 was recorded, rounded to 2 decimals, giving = 6611.13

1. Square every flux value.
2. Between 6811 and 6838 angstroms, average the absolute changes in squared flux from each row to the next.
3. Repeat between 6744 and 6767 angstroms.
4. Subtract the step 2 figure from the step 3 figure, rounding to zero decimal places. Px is 18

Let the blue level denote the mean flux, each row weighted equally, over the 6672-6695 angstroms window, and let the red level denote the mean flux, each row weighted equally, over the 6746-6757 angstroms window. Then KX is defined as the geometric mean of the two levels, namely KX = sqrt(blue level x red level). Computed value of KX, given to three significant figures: 13.9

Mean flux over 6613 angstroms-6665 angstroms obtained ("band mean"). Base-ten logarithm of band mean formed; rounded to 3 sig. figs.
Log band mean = 1.12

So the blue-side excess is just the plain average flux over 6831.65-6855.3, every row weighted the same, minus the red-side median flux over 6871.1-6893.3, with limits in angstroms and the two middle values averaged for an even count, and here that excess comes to -1.8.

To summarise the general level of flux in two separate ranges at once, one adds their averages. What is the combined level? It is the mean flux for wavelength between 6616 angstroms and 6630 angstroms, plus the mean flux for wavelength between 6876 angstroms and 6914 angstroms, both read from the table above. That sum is 26.3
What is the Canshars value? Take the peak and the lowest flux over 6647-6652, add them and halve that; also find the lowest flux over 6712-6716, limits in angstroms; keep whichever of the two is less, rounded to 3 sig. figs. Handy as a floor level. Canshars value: 12.9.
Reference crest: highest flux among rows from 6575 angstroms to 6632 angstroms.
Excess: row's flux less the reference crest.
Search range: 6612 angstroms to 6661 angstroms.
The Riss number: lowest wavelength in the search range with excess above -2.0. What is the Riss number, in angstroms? 6623.32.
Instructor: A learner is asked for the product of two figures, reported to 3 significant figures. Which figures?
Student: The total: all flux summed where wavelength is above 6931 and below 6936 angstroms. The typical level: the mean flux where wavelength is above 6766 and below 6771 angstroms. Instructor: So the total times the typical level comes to 566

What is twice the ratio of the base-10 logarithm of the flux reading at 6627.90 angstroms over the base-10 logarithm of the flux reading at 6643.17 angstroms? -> 1.94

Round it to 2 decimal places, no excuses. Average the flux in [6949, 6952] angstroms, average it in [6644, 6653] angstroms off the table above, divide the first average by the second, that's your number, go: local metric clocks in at 0.86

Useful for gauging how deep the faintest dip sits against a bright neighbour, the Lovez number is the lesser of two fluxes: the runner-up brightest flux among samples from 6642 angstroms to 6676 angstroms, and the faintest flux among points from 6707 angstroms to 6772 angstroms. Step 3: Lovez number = 11.4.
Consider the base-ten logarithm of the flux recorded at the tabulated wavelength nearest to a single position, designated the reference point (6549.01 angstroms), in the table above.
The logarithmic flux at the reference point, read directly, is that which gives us 1.12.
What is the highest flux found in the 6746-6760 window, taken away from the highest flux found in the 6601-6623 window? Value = -1.8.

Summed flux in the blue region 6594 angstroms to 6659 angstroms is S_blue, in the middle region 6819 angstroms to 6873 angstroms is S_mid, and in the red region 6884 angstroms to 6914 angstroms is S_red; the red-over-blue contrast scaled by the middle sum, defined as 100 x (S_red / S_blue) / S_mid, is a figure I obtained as 0.11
